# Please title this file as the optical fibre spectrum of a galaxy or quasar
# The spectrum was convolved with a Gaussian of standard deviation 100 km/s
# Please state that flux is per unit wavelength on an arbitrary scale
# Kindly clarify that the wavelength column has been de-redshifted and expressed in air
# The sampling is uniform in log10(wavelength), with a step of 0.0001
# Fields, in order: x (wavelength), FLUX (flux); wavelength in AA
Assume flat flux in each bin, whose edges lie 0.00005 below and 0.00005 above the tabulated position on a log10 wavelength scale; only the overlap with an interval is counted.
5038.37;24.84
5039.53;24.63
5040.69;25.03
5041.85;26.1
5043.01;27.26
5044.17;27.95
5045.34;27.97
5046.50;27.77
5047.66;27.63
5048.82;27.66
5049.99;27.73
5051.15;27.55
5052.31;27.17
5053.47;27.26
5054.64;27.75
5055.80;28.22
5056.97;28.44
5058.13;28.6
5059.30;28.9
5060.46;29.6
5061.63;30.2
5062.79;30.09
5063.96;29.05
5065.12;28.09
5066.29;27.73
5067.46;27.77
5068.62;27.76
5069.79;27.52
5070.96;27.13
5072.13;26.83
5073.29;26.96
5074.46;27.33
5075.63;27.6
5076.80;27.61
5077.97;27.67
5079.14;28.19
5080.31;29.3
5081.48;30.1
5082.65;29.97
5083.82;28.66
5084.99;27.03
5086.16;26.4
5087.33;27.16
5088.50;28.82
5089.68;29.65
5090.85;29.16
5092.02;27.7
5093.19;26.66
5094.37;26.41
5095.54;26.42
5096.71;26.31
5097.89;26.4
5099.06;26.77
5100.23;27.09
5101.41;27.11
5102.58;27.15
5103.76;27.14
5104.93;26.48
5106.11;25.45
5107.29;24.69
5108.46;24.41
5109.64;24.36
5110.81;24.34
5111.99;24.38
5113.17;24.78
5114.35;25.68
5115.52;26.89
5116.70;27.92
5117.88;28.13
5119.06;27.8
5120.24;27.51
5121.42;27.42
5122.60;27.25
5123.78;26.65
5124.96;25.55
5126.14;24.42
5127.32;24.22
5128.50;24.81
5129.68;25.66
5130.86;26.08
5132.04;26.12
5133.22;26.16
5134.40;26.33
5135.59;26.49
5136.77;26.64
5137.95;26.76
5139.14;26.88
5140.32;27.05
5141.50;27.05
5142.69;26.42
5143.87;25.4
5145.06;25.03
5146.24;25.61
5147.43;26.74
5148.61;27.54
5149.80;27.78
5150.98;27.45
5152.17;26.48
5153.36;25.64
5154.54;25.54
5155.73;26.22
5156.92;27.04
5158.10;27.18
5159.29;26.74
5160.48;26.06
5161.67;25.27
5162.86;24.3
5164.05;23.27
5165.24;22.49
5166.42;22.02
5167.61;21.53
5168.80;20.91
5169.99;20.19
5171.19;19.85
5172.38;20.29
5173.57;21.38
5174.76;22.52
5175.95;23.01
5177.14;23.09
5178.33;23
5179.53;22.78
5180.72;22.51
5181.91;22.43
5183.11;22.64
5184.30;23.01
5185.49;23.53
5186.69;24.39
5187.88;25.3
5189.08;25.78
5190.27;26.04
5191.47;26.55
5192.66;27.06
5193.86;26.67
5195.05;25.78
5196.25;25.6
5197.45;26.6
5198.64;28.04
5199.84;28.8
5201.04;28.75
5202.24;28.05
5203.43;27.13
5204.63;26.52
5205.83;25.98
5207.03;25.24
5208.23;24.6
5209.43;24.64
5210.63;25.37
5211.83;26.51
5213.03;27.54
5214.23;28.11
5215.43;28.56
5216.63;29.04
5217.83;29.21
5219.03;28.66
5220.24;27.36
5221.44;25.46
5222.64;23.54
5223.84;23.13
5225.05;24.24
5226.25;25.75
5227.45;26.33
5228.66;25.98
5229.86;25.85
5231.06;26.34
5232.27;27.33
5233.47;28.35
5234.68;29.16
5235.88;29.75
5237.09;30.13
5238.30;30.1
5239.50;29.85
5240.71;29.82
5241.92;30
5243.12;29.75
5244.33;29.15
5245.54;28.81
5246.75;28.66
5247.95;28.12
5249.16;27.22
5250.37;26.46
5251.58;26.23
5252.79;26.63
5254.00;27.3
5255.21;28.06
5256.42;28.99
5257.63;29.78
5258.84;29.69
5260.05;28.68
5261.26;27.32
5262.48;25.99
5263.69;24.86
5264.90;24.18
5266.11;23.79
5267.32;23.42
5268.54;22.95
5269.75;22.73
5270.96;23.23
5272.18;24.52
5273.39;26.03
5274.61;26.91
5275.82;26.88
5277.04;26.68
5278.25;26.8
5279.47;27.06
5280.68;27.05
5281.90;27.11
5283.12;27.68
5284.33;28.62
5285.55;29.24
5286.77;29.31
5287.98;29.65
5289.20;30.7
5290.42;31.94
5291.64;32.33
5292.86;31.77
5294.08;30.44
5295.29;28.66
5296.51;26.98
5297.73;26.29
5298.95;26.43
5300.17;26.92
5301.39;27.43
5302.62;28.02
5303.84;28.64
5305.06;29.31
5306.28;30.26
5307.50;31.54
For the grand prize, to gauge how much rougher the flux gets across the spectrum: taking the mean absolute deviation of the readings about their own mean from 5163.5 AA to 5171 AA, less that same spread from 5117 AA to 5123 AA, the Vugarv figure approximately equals 0.6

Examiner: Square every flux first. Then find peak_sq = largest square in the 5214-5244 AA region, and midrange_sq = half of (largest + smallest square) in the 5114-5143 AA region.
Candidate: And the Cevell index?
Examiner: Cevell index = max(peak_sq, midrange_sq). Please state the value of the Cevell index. 908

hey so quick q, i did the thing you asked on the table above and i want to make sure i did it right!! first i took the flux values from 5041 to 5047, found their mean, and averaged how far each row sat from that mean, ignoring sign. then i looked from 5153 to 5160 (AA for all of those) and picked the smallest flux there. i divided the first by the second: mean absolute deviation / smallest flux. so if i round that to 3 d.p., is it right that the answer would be 0.023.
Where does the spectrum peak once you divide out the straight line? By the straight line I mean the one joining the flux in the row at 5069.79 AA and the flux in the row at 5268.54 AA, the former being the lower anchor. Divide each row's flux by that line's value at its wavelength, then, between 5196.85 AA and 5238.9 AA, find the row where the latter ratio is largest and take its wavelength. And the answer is 5238.30 AA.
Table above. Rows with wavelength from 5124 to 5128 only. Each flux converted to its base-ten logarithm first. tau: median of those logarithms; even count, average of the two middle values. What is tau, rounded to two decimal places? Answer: 1.39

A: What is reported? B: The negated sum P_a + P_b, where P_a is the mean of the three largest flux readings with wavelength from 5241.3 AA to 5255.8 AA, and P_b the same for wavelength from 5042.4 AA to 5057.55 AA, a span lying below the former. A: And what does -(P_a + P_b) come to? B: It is -57.8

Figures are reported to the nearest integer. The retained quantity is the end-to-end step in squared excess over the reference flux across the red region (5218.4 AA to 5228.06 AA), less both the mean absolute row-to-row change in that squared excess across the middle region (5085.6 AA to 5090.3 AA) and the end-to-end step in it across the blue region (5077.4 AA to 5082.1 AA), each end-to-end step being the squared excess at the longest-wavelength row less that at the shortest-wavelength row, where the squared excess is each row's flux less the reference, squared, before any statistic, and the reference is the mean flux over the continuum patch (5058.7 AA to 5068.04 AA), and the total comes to 5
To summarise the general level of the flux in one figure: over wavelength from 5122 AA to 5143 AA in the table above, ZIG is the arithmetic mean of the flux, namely 26.1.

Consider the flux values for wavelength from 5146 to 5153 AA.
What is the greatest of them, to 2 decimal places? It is 27.78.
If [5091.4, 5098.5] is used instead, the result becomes 27.70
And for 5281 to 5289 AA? 29.65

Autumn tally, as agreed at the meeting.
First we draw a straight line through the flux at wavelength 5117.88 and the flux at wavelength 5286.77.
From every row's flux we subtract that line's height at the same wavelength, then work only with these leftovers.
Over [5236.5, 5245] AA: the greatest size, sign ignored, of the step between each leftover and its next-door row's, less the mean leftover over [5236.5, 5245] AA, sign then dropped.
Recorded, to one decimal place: 0.2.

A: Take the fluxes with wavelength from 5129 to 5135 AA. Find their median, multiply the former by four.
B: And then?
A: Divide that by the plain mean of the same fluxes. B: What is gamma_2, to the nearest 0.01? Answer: 4.01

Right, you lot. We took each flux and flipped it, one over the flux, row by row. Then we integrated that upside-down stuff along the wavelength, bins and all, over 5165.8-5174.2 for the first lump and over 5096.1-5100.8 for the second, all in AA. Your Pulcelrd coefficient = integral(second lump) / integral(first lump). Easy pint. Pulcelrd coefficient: 0.44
